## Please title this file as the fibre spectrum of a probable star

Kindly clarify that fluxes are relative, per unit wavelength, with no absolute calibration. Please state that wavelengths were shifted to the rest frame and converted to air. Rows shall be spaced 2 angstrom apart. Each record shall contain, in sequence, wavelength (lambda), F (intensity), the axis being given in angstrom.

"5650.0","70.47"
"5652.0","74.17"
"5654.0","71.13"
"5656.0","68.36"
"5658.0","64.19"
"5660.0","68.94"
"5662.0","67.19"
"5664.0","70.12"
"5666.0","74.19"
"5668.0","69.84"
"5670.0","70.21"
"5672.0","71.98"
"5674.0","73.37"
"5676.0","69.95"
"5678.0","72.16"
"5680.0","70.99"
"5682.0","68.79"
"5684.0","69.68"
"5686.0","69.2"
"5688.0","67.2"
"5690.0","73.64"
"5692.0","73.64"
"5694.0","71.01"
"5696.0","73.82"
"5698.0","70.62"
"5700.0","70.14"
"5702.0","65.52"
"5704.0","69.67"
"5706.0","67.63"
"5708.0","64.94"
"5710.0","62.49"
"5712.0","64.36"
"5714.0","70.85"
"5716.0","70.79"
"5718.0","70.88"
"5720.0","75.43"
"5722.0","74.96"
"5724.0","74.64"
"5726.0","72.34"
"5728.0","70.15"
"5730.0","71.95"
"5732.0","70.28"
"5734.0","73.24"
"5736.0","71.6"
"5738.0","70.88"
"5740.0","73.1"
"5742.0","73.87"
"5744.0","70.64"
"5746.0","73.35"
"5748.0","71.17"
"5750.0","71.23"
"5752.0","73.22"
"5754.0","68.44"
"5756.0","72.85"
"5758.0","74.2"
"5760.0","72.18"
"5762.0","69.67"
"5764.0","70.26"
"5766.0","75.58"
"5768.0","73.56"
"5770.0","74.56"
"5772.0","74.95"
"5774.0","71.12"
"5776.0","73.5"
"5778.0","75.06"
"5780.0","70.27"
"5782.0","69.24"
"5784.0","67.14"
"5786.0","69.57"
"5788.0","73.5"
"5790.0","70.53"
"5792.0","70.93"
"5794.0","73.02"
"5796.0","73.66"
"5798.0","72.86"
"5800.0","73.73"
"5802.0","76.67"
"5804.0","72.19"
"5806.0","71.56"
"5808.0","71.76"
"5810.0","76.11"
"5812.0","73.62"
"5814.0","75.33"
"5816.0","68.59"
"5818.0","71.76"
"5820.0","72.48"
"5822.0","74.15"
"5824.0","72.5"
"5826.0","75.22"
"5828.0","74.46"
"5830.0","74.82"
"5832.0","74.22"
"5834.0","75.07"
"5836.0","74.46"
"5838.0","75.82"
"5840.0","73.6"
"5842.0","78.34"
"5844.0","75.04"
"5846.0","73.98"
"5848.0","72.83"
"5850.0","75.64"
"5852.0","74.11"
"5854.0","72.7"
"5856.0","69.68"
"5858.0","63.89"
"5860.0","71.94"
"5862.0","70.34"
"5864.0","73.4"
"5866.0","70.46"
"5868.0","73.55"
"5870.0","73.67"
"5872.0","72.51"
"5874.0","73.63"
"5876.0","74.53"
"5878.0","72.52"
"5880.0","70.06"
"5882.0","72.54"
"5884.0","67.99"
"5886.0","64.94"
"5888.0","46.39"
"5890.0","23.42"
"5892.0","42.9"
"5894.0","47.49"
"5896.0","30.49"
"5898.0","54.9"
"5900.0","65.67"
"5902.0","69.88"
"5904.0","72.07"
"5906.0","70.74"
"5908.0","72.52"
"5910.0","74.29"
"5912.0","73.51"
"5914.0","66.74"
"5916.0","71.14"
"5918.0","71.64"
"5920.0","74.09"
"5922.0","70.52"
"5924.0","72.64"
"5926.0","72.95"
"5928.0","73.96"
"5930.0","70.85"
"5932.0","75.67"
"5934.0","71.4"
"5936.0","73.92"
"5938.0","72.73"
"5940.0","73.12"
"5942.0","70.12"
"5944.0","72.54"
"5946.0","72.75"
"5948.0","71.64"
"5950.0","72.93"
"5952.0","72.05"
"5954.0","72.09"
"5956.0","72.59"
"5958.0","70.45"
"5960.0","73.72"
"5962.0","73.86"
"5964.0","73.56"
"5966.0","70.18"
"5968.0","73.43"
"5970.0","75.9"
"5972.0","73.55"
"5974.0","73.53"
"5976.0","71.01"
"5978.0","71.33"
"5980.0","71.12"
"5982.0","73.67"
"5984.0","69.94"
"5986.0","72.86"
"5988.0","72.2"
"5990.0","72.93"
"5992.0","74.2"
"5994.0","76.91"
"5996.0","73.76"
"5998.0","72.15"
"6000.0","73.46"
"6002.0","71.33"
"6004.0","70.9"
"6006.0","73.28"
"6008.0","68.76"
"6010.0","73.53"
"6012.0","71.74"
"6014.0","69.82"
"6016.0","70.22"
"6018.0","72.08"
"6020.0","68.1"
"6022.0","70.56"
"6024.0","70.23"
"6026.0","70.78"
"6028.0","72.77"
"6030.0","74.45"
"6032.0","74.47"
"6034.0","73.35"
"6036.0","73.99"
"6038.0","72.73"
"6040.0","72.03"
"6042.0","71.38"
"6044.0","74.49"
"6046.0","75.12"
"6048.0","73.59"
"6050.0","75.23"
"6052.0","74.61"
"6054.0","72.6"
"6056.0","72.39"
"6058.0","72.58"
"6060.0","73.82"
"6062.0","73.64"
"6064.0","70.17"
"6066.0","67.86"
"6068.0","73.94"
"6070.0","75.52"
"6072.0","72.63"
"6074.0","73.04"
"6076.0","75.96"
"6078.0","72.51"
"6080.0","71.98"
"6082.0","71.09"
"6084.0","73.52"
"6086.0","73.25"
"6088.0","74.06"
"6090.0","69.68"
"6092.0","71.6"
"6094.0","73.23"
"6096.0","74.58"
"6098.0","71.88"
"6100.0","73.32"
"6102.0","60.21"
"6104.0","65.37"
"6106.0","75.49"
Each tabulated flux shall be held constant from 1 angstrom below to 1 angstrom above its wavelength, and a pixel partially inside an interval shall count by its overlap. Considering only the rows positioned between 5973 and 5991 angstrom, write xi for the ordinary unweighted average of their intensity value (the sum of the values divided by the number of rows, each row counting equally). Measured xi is 72.1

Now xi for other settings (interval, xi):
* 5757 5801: 72.2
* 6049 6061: 73.5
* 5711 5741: 71.7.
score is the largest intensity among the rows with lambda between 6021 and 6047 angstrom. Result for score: 75.12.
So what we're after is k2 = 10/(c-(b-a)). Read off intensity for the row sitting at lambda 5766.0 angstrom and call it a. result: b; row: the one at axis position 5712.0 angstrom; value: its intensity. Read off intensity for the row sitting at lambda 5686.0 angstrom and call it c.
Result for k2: 0.124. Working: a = 75.58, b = 64.36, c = 69.2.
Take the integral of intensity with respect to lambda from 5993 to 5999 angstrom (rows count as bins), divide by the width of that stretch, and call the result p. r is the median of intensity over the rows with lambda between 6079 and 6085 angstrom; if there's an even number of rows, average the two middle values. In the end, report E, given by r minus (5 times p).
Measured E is -299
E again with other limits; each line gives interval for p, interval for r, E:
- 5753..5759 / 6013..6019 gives -289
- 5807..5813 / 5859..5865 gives -297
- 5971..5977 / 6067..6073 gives -290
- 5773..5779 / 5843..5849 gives -292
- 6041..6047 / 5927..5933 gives -294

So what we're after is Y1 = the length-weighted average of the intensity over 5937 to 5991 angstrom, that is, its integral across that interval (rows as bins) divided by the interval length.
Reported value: 72.4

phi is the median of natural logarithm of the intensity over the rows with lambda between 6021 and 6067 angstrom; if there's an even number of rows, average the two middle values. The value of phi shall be 4.29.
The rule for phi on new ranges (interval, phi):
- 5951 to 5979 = 4.29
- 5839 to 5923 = 4.28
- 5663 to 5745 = 4.26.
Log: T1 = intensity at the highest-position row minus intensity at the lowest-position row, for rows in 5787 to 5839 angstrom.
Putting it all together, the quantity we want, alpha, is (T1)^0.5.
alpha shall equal 1.52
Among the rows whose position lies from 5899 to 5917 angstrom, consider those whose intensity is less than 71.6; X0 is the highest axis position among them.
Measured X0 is 5916.0 angstrom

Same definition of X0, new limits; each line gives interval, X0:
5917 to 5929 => 5922.0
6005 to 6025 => 6024.0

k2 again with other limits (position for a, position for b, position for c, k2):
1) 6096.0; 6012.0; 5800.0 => 0.131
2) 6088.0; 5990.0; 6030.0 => 0.132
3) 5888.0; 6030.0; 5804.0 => 0.227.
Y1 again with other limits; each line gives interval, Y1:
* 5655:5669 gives 69.0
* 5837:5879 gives 73.0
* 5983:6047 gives 72.3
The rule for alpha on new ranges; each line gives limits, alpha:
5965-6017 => 0.20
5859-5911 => 1.53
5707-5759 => 3.04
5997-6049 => 1.20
